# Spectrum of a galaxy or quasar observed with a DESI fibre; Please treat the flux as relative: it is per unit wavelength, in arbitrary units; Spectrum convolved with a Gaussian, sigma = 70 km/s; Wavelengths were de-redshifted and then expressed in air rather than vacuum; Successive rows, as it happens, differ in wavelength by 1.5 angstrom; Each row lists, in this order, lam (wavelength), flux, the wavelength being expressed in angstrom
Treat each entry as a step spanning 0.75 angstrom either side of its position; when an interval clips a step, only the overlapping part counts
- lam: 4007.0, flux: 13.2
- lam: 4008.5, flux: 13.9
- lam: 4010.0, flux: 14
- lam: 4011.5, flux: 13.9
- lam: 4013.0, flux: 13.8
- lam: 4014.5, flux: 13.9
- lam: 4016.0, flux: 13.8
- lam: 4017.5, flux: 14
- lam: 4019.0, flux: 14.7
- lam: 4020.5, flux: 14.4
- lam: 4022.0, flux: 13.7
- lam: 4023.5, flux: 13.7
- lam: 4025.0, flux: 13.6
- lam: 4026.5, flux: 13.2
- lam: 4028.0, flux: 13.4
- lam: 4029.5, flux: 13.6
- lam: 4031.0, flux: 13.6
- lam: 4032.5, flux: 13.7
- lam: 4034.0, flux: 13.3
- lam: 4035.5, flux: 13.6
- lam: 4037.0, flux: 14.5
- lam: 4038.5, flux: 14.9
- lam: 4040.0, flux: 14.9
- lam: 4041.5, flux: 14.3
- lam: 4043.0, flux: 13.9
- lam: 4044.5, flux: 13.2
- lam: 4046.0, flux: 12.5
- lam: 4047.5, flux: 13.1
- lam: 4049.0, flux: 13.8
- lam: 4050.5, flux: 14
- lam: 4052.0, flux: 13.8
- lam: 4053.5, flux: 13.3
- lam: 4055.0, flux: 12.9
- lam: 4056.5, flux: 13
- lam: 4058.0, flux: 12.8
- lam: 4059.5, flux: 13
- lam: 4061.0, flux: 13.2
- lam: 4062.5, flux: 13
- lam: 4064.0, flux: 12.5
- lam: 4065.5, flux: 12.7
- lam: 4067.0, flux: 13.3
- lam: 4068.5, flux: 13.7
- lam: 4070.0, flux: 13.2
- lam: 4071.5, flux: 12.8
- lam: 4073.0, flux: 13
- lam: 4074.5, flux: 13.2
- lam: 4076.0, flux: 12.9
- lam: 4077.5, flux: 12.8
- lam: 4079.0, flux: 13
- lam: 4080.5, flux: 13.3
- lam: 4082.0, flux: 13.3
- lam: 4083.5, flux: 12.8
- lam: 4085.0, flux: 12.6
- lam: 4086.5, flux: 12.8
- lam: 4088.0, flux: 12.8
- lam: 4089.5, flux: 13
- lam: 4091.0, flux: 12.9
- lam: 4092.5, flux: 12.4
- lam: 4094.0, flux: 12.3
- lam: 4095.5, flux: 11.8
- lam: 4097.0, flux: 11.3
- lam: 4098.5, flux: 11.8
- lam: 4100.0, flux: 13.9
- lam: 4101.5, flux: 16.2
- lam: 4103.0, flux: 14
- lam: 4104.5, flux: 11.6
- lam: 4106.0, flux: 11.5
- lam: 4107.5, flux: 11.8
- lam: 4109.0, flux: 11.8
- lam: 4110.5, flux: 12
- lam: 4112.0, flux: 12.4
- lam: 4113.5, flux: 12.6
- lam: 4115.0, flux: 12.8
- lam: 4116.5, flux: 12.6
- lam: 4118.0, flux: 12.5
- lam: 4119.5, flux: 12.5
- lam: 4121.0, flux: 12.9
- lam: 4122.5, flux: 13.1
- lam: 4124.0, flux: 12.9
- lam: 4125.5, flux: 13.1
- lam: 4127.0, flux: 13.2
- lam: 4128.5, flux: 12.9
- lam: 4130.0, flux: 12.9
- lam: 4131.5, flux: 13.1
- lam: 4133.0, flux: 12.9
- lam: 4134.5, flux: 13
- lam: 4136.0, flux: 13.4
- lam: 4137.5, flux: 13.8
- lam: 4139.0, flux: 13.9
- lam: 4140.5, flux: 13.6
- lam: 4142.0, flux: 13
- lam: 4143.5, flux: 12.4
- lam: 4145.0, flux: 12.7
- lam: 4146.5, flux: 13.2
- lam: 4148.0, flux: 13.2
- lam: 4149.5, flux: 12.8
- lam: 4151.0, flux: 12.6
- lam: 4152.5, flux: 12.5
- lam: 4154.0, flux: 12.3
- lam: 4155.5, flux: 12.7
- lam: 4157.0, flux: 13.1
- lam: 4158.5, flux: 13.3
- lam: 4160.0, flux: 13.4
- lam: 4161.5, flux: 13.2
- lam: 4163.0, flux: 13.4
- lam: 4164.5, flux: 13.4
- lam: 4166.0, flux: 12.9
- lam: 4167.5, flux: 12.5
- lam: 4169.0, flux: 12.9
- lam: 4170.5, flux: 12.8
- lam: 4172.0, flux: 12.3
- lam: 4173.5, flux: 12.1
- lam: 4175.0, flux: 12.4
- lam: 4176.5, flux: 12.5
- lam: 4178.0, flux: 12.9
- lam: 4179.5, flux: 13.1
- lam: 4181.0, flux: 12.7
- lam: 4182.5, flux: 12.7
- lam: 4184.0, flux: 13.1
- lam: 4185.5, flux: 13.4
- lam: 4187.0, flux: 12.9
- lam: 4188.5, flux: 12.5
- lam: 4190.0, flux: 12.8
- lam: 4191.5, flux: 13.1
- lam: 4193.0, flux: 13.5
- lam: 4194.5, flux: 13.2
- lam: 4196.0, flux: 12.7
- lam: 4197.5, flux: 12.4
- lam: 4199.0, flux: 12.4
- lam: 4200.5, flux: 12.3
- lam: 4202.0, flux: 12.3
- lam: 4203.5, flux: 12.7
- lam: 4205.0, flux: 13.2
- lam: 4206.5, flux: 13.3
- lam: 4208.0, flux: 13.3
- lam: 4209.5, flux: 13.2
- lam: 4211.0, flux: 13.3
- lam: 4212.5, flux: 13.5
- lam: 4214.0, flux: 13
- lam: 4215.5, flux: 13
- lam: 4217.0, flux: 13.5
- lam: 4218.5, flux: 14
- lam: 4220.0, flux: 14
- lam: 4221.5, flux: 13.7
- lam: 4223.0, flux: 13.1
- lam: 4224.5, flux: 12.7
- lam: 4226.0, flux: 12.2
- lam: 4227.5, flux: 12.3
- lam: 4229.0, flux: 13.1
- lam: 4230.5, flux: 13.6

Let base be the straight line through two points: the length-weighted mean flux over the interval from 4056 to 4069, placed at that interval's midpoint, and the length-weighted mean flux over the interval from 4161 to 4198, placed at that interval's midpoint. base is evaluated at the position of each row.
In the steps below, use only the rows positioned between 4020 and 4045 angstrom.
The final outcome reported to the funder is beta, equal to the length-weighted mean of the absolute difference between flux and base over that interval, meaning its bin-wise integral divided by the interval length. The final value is 0.81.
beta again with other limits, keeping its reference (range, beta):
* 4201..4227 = 0.52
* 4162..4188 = 0.30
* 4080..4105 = 0.79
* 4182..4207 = 0.34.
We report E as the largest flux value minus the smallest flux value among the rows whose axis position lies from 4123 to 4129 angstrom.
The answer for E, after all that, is 0.3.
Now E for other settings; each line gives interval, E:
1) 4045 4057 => 1.5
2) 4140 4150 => 1.2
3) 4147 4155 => 0.9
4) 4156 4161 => 0.3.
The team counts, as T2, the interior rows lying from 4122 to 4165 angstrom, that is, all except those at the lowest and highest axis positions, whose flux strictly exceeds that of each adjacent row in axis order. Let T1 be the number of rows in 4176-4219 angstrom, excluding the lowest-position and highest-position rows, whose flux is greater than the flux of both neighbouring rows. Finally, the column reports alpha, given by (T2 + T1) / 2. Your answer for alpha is 4.0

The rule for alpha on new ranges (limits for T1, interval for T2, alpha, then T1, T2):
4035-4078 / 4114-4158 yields 4.5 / 5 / 4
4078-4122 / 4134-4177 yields 3.0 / 3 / 3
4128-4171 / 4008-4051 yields 4.0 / 4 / 4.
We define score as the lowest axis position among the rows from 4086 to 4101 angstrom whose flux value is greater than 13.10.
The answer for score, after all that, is 4100.0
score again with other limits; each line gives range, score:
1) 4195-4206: 4205.0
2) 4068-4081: 4068.5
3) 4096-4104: 4100.0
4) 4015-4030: 4016.0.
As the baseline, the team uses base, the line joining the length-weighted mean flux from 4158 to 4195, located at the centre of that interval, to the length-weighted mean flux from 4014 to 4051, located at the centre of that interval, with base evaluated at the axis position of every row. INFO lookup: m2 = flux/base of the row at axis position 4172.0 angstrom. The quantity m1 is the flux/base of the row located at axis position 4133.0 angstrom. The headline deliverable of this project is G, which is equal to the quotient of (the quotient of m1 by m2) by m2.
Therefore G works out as 1.08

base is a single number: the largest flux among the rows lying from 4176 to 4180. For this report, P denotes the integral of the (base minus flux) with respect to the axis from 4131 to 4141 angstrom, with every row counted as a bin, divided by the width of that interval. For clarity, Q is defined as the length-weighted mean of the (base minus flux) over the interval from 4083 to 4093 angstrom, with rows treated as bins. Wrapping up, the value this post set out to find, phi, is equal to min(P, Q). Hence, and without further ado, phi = -0.3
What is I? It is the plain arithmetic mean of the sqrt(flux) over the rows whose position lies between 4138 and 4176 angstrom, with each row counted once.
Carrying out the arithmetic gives 3.59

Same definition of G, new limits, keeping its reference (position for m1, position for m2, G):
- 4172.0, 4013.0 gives 0.97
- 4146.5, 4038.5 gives 0.86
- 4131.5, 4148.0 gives 0.98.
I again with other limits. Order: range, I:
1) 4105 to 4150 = 3.58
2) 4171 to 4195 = 3.58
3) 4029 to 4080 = 3.66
